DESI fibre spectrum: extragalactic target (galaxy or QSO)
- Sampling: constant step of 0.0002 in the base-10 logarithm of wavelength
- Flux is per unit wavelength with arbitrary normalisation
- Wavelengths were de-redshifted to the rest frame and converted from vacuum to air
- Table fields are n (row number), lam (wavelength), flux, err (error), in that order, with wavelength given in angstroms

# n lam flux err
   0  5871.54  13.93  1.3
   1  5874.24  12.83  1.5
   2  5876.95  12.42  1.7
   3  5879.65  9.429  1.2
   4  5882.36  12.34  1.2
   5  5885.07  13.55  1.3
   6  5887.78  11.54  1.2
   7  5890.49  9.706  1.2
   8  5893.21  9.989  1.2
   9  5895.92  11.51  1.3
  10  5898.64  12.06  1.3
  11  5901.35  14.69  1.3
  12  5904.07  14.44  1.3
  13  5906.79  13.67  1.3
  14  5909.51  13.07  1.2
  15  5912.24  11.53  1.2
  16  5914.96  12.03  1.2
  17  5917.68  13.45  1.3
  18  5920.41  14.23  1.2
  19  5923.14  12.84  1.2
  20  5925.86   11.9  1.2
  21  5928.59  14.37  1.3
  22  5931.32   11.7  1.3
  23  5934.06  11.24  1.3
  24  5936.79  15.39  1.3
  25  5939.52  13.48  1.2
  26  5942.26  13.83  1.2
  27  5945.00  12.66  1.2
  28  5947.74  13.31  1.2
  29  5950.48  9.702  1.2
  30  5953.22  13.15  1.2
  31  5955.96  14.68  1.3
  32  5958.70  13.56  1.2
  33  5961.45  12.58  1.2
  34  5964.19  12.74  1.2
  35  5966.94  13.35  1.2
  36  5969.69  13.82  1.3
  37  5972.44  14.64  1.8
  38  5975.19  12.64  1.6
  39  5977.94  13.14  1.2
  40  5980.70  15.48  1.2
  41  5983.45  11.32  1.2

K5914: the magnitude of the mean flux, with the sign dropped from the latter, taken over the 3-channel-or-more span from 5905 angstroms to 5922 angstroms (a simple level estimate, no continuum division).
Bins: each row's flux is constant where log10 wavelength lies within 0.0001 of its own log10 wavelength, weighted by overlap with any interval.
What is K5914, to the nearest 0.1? 13.0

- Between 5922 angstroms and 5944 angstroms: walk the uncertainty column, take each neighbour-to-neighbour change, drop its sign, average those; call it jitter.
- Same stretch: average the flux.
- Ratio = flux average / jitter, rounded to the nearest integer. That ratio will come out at 458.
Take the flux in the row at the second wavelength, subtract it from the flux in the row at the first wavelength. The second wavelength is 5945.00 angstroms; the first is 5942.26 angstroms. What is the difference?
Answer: 1.2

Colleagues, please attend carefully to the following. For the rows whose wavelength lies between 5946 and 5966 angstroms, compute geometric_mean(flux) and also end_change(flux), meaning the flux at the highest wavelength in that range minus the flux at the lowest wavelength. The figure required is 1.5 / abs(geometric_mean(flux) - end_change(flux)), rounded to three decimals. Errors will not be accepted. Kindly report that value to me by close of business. 0.113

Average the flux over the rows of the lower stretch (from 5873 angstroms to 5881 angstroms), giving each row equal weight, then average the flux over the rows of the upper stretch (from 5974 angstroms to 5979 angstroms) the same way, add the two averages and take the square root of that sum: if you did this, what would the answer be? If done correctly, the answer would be 4.94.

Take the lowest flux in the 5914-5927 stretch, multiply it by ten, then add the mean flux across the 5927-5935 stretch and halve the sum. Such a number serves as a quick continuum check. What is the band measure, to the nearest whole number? 66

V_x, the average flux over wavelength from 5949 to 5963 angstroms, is 12.7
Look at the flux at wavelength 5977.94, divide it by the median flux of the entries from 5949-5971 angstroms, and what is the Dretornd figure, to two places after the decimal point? 0.99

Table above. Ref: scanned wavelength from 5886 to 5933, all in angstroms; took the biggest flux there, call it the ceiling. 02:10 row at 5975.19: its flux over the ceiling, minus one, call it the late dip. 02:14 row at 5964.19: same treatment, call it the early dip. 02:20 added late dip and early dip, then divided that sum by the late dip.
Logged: 2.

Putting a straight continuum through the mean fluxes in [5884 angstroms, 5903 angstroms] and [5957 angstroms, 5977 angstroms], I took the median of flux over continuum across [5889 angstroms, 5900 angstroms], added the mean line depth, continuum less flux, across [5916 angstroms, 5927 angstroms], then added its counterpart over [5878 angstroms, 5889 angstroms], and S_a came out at 0.19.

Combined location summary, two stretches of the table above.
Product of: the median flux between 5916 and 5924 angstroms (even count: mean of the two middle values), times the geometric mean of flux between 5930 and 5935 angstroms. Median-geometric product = 154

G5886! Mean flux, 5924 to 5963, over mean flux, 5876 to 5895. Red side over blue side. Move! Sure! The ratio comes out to 1.15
